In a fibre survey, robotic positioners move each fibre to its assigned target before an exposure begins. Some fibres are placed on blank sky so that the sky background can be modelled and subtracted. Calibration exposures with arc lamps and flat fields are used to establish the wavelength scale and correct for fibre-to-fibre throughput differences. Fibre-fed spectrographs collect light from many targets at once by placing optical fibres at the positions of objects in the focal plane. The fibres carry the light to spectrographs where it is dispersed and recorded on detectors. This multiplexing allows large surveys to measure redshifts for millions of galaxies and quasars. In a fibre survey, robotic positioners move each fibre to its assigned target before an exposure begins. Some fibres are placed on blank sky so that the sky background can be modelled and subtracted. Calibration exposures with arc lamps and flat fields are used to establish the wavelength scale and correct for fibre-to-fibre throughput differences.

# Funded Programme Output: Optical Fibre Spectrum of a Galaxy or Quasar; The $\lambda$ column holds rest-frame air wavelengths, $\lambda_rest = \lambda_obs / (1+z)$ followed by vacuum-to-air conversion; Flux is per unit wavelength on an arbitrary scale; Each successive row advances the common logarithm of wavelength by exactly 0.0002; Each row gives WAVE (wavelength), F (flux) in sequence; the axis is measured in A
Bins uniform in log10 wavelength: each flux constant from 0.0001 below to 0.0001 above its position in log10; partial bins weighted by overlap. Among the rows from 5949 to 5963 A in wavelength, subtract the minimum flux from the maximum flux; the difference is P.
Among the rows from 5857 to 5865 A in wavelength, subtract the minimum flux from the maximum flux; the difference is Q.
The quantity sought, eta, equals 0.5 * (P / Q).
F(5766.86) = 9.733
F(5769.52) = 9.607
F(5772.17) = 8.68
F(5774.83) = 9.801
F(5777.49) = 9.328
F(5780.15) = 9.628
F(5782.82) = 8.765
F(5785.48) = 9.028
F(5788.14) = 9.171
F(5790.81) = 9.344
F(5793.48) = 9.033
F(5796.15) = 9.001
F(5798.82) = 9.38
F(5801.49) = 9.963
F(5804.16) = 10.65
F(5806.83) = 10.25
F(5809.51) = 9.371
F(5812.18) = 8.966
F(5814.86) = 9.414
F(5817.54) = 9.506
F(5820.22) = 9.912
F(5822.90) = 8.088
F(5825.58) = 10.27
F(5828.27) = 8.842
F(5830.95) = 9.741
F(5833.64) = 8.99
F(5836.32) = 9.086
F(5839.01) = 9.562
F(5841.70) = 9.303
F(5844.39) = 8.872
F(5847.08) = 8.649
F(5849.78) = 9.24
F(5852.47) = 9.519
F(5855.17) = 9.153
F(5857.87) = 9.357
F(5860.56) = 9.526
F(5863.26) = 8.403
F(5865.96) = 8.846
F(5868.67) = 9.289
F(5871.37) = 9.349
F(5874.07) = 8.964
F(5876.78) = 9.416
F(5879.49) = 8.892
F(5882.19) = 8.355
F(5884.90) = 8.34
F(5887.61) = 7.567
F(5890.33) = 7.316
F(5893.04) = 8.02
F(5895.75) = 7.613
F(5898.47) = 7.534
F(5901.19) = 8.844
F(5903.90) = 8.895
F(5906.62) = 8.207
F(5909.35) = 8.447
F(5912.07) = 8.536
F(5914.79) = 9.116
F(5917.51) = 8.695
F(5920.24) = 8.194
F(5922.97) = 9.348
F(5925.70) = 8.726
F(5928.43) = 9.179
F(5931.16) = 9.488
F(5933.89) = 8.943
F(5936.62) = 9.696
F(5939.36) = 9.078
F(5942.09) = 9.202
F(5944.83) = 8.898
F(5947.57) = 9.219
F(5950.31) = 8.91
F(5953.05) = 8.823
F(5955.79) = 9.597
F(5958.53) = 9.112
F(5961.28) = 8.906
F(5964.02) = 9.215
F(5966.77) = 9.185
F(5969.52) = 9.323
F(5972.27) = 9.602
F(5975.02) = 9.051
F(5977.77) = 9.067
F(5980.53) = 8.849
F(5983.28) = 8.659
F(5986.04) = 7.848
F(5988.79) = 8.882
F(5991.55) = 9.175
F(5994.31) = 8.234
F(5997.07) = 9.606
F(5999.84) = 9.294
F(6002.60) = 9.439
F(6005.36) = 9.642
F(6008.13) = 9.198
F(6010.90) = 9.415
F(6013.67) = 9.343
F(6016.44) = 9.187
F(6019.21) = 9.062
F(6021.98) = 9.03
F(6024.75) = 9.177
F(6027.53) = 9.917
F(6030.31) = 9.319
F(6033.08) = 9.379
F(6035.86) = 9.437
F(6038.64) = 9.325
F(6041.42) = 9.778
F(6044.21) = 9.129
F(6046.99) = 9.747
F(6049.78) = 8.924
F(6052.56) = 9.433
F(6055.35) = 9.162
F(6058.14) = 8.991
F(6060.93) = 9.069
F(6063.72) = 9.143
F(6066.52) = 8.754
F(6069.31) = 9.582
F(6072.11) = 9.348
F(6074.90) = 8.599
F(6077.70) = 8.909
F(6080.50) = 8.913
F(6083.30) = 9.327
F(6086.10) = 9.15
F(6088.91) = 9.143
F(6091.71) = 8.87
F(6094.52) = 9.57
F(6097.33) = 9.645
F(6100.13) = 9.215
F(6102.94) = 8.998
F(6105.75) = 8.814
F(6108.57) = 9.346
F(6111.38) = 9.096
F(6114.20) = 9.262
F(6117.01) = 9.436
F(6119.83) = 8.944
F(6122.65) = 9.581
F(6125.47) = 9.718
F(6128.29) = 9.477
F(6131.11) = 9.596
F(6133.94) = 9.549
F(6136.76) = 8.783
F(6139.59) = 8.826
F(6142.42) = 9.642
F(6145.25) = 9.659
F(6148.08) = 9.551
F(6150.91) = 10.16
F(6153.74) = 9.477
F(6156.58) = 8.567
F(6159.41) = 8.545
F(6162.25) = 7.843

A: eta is 0.34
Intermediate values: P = 0.77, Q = 1.1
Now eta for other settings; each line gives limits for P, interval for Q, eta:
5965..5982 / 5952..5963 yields 0.49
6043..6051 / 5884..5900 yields 0.40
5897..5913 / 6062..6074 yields 0.82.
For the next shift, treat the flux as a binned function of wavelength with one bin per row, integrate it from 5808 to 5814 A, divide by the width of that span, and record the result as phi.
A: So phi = 9.22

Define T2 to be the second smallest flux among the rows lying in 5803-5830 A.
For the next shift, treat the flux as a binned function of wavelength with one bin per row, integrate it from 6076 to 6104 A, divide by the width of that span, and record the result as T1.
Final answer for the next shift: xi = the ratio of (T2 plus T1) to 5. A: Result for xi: 3.60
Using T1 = 9.17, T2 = 8.842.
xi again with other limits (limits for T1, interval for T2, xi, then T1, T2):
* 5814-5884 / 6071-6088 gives 3.62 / 9.17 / 8.909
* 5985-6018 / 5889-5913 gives 3.33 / 9.12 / 7.534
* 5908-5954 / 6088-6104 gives 3.59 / 8.97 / 8.998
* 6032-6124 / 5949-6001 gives 3.49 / 9.21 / 8.234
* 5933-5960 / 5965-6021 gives 3.48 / 9.15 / 8.234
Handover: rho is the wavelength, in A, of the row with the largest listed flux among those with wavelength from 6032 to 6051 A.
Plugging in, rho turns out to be 6041.42 A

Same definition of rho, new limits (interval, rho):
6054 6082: 6069.31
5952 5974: 5972.27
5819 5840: 5825.58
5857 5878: 5860.56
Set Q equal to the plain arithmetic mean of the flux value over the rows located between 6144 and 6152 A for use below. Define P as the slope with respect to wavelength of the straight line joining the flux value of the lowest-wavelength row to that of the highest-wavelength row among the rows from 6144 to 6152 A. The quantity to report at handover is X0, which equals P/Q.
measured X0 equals 0.009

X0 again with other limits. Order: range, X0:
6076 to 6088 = 0.003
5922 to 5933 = 0.002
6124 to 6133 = -0.002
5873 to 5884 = -0.008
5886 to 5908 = 0.004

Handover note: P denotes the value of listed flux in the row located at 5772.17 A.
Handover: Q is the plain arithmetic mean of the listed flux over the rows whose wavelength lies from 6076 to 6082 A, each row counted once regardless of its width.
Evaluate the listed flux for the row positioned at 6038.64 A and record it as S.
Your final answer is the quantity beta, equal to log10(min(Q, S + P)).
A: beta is 0.950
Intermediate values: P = 8.68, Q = 8.9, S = 9.325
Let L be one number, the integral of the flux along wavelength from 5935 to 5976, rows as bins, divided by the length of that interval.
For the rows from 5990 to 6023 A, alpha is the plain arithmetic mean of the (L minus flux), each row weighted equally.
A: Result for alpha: 0.0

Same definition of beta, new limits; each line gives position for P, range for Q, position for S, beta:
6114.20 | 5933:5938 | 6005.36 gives 0.969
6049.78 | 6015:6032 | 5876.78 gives 0.968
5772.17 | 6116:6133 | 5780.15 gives 0.976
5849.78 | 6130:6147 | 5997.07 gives 0.970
